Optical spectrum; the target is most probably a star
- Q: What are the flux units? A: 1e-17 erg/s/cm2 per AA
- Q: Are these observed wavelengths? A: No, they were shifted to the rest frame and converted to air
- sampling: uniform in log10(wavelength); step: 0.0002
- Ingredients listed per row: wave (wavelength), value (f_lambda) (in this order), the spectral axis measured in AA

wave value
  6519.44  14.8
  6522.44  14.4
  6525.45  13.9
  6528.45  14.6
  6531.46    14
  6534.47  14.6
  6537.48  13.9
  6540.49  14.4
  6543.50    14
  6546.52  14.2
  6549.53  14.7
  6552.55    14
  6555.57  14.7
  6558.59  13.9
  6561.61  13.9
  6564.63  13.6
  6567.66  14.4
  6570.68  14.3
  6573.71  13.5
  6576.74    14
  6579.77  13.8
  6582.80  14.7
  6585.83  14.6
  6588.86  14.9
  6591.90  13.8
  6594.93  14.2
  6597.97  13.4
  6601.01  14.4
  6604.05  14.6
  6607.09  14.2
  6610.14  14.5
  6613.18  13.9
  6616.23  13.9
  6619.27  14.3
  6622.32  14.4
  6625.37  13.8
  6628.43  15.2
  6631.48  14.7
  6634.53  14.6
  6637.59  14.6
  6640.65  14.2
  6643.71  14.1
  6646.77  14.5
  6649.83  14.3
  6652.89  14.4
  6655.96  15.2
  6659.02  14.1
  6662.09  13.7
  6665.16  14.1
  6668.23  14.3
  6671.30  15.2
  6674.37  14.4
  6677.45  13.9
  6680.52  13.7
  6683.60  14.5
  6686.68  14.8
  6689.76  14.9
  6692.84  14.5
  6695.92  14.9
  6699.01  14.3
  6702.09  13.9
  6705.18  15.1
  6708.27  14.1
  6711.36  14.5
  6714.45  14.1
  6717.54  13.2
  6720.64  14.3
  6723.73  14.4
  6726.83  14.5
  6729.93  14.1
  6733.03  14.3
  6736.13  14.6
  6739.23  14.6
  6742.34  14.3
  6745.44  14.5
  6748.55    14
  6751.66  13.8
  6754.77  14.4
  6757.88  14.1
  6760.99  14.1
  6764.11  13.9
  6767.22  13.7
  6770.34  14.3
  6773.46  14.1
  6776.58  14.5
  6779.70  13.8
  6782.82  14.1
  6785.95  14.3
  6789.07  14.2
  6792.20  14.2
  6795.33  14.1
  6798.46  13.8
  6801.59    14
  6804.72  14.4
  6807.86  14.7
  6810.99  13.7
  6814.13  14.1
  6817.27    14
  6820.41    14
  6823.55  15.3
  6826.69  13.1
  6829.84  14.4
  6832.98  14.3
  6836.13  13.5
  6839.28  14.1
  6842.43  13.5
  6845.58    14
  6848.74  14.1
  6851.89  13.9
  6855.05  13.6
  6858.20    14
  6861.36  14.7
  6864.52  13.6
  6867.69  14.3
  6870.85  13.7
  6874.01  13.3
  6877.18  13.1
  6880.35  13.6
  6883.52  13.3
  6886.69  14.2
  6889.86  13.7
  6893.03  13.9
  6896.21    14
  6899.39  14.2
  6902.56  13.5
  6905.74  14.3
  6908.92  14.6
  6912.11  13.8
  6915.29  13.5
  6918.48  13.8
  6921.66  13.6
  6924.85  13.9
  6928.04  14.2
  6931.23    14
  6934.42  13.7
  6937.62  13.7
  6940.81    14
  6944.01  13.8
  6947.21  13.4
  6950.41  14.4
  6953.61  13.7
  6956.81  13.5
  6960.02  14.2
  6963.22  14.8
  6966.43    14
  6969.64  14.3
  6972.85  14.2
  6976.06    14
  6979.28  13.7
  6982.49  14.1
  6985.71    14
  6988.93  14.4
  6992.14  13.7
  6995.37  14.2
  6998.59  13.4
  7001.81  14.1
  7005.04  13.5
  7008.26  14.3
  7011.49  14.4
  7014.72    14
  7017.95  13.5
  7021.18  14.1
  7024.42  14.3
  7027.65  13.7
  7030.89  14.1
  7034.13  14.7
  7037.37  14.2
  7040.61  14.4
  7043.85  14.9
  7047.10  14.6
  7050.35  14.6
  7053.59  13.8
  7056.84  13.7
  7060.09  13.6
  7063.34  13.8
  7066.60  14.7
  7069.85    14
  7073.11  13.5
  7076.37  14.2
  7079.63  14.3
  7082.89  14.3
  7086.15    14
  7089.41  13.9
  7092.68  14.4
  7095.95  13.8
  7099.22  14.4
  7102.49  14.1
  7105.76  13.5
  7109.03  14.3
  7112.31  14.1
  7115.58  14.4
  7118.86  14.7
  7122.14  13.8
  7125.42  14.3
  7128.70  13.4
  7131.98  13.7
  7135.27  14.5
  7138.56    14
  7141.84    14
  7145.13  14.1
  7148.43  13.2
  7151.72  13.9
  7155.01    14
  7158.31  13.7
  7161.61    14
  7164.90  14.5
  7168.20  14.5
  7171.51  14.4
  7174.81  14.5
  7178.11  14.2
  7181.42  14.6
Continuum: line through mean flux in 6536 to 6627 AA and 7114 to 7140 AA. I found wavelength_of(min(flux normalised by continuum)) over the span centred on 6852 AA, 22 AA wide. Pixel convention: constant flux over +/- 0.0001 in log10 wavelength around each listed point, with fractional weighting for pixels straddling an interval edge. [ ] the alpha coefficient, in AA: 6842.43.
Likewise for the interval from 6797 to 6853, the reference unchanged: 6826.69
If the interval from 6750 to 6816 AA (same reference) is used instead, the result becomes 6767.22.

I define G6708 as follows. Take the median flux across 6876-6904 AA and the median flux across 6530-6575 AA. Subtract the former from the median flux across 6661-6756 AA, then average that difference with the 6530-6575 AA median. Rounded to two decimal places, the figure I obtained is 7.30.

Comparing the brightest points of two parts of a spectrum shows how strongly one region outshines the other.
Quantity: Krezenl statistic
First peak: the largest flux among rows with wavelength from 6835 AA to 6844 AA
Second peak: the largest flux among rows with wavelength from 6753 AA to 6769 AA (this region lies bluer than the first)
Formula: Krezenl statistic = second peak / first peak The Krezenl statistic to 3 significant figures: 1.02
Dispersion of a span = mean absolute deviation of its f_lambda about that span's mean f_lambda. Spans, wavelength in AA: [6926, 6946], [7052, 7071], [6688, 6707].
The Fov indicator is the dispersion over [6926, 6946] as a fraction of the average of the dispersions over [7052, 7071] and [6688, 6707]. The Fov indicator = 0.52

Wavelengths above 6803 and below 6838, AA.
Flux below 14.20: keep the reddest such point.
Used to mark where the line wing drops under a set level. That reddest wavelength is 6836.13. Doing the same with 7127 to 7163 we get 7161.61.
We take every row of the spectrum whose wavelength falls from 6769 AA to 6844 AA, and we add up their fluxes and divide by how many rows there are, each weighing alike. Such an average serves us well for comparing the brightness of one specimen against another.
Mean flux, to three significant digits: 14.1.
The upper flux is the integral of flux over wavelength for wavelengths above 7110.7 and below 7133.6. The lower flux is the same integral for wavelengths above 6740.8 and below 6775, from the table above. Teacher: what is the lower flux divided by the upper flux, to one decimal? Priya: 1.5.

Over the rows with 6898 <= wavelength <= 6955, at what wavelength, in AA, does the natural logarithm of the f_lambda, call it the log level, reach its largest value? 6908.92 AA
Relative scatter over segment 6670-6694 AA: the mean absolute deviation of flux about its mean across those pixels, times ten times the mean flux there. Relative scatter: 53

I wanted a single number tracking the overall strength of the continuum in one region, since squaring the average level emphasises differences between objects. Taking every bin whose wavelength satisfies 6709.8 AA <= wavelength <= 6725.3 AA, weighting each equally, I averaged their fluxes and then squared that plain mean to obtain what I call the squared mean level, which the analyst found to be 199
